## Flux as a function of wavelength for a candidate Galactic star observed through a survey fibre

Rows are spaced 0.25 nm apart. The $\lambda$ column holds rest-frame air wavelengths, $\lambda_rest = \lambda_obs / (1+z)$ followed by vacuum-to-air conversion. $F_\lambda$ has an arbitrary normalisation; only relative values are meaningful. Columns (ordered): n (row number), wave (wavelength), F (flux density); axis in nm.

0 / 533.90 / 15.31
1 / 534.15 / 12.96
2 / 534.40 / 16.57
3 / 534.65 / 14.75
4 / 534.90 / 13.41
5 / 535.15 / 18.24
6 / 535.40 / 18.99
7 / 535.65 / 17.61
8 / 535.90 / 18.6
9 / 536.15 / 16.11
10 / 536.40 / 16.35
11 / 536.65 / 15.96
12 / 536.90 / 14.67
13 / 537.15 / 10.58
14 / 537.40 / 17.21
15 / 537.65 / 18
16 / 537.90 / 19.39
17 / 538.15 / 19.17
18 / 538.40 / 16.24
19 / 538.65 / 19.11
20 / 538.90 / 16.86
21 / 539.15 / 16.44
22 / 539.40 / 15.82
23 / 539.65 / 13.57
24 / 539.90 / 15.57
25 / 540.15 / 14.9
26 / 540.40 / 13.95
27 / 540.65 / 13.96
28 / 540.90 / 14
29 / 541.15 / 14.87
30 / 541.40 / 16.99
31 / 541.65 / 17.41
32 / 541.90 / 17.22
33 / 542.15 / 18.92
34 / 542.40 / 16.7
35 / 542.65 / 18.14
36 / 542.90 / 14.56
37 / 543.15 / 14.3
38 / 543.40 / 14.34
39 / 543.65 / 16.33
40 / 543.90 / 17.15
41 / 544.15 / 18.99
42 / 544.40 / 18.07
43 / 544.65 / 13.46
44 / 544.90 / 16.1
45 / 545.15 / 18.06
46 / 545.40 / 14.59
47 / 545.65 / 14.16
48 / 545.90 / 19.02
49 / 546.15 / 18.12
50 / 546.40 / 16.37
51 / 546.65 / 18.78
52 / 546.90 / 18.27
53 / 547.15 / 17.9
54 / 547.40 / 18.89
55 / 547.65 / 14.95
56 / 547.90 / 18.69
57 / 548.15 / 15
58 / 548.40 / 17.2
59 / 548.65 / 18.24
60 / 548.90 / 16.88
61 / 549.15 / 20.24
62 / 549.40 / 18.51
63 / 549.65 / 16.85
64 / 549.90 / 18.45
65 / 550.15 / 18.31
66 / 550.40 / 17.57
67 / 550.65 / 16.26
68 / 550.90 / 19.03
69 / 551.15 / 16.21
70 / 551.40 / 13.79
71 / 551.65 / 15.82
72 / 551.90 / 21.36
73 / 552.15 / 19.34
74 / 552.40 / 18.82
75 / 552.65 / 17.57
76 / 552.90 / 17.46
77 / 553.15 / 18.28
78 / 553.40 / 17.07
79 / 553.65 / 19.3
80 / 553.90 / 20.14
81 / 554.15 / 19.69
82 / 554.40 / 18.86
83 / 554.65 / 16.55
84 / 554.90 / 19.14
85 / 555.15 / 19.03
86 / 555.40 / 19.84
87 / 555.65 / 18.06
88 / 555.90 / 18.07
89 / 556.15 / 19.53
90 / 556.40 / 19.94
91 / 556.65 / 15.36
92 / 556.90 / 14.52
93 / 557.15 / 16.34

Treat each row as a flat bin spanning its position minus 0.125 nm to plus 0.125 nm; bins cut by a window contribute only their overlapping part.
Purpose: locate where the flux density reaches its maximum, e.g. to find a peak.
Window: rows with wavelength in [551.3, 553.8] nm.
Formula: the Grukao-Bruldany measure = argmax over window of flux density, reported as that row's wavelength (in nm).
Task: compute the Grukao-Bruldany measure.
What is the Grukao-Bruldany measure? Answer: 551.90 nm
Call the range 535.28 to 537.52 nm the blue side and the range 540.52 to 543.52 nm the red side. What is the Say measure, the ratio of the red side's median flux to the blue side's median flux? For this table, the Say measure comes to 0.965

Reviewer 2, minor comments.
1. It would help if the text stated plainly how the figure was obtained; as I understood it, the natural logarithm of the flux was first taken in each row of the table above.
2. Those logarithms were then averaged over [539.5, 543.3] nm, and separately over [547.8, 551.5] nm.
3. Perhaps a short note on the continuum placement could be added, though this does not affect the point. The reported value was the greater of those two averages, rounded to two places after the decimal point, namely 2.85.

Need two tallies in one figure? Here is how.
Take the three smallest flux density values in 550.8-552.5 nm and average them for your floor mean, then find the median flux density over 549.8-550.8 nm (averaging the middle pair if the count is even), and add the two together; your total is 33.2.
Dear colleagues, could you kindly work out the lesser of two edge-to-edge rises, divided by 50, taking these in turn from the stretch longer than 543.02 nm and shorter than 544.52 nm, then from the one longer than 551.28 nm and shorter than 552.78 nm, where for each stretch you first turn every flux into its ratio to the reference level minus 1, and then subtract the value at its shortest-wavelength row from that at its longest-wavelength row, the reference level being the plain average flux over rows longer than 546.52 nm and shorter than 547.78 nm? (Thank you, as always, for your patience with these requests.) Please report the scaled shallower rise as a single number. 0.004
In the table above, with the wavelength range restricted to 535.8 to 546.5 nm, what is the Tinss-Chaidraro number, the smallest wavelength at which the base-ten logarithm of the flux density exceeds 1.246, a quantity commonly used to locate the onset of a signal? 535.90 nm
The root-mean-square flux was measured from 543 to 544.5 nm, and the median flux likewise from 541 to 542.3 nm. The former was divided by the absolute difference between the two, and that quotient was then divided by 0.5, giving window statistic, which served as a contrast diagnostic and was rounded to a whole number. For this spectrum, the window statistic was 56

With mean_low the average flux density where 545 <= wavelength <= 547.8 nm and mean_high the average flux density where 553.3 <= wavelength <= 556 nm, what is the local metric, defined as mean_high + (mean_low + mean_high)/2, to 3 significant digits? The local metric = 36.7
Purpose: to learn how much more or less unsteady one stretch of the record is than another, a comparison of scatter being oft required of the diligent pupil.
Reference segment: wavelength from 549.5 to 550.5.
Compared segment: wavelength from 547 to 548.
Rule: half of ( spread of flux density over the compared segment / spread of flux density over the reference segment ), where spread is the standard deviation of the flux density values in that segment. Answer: 1.23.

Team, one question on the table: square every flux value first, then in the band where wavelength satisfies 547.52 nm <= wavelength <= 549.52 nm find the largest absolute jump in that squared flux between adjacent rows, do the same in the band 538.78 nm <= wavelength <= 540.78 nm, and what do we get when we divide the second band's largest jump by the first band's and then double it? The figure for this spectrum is 1.1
